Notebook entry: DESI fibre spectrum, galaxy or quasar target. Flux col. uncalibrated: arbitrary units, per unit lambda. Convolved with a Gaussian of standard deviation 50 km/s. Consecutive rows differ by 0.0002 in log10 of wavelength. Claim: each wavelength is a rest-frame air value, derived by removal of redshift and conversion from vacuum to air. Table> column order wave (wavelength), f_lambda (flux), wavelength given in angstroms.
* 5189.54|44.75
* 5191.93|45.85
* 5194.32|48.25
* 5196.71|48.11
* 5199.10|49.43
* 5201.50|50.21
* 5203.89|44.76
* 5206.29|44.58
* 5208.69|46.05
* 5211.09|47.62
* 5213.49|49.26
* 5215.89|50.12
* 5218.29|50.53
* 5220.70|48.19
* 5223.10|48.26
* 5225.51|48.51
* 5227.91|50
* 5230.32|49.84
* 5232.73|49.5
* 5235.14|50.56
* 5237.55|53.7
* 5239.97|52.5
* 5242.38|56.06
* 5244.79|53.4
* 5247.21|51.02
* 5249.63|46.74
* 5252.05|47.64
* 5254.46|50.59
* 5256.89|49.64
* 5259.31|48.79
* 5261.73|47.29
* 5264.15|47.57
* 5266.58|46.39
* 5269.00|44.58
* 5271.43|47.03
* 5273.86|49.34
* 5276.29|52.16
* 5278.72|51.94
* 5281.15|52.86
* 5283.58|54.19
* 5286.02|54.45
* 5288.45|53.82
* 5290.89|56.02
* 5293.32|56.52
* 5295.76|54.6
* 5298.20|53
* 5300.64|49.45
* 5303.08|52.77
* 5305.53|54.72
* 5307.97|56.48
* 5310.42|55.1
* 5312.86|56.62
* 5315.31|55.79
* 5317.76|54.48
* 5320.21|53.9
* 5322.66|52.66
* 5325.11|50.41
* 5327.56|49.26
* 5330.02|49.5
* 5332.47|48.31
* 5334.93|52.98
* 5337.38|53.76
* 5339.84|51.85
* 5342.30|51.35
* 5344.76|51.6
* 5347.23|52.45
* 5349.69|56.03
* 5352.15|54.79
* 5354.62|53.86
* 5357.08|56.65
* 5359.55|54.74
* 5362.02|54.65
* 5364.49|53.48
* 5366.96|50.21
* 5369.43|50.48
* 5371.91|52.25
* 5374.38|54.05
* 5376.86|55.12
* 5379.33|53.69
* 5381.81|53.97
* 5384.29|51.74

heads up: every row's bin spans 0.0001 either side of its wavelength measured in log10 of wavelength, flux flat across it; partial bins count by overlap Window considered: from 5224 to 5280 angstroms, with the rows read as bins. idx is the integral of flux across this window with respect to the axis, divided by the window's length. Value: 49.8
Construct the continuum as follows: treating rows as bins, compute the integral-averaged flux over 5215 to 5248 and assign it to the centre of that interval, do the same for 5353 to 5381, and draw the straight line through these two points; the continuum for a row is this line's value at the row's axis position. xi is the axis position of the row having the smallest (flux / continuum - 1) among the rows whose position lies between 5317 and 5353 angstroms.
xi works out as 5332.47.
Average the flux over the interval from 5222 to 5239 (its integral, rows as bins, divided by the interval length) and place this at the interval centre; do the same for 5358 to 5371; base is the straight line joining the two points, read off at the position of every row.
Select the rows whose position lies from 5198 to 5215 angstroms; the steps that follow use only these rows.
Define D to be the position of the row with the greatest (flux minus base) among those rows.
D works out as 5201.50 angstroms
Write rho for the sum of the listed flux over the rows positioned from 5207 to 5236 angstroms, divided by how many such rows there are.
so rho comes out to 49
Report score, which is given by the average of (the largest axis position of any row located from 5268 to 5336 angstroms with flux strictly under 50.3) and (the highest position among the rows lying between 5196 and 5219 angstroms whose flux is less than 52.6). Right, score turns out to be 5275.4 angstroms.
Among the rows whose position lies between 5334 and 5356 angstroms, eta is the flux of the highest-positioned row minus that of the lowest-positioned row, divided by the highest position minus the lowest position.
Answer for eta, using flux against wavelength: 0.04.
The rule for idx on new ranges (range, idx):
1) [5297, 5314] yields 54.0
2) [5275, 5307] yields 53.6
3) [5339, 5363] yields 53.8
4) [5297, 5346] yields 52.7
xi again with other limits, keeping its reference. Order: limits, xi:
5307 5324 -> 5322.66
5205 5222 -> 5206.29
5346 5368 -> 5366.96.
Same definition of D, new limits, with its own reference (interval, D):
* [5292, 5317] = 5293.32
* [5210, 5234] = 5218.29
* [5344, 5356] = 5349.69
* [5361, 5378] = 5376.86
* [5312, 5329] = 5312.86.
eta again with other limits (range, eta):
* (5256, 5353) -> 0.05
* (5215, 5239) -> 0.17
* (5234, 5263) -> -0.12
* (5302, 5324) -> -0.01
